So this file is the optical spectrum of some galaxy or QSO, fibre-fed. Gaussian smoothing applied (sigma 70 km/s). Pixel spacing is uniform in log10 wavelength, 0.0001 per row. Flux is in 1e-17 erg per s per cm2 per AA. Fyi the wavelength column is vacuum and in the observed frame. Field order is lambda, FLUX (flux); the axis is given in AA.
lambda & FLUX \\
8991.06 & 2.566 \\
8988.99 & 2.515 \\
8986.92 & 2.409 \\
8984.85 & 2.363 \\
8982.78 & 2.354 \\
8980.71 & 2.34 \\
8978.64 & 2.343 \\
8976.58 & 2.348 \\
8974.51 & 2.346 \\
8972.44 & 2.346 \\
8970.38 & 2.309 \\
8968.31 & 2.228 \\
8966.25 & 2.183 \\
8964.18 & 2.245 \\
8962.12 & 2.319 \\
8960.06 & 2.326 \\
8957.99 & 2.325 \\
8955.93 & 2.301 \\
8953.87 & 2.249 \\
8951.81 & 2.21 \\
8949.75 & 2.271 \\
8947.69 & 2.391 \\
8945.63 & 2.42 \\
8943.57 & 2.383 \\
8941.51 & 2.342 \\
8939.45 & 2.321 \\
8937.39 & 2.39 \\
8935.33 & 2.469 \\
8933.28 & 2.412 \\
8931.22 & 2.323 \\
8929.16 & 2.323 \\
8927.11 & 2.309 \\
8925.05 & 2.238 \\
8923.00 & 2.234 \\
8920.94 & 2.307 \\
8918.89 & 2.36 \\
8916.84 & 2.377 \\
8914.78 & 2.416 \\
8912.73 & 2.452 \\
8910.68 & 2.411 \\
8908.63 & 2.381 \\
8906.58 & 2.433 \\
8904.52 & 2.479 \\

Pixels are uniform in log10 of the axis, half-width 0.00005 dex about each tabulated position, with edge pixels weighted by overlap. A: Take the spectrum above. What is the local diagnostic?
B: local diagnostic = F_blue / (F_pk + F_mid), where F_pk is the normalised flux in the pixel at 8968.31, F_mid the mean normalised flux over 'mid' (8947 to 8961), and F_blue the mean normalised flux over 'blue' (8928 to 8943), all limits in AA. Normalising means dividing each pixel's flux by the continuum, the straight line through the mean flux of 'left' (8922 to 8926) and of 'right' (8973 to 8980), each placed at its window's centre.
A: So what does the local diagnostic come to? 0.536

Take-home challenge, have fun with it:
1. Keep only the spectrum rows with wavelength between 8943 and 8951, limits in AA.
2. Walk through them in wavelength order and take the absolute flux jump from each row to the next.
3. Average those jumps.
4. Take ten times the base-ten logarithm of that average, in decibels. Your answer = -12.1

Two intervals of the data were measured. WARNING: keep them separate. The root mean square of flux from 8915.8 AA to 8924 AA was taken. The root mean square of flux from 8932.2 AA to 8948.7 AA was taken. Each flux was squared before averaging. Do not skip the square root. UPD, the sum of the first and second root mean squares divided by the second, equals 1.97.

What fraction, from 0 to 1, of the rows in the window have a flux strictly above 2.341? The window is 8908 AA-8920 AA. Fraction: 1.0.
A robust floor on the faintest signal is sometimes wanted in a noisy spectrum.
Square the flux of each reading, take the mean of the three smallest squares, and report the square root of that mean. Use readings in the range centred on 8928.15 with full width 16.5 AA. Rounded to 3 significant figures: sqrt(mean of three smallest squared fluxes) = 2.26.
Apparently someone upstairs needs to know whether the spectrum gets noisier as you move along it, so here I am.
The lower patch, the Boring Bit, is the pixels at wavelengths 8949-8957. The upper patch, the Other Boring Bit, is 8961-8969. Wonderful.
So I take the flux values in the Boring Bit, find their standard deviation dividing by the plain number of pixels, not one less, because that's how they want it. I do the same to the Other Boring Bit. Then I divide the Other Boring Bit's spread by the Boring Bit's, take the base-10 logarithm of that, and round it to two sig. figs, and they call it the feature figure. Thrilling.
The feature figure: 0.17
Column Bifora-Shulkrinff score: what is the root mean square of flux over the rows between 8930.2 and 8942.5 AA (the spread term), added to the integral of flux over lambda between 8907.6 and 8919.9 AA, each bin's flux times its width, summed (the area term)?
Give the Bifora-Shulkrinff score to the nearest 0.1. 31.9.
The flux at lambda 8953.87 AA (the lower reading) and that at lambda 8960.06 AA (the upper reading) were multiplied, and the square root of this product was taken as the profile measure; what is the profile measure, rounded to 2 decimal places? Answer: 2.29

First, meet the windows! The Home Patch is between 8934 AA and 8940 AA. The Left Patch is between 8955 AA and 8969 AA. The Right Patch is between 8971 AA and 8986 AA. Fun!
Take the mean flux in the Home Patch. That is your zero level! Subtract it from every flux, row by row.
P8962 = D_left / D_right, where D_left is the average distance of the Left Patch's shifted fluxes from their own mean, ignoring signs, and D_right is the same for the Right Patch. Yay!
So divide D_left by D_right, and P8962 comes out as 8.55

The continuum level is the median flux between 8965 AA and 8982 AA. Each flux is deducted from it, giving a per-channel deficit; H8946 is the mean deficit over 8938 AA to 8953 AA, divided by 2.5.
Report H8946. 0.00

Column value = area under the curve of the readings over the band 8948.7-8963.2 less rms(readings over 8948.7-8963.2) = 31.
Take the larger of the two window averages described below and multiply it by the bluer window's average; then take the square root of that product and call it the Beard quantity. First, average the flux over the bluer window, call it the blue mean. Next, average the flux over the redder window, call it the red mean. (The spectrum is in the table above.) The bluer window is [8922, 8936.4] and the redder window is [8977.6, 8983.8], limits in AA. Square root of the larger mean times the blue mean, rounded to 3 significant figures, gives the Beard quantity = 2.34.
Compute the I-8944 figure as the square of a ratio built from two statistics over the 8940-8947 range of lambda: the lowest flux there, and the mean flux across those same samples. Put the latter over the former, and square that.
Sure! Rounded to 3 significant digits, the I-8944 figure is 1.03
